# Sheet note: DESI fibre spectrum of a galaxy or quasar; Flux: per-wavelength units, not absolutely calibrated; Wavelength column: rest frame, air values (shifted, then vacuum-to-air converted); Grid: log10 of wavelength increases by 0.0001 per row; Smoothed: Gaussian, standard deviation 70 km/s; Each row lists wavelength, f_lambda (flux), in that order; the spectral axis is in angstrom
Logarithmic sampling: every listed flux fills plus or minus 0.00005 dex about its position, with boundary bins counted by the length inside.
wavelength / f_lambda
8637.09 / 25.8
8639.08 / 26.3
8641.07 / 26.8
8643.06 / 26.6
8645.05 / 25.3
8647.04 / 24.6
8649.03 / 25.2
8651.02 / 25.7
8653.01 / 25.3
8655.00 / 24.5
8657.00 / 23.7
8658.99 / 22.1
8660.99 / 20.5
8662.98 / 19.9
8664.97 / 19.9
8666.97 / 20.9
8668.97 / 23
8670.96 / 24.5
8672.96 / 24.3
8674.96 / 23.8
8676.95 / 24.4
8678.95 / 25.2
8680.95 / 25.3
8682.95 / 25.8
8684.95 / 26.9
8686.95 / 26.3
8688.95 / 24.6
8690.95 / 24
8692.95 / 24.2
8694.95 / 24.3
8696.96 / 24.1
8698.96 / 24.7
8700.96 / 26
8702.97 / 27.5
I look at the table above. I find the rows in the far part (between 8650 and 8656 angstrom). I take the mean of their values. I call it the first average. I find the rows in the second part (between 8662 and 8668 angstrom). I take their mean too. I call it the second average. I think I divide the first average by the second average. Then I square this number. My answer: 1.5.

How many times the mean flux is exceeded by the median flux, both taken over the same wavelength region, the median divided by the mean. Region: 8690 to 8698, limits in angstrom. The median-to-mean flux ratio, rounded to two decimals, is 1.00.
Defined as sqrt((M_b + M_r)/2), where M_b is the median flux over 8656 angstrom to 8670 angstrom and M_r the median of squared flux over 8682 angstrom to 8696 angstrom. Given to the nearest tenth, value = 17.7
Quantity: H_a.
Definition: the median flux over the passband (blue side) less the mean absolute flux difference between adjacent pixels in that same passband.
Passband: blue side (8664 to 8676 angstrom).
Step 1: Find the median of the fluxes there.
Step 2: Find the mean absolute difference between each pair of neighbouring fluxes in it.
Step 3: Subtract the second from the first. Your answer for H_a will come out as 22.3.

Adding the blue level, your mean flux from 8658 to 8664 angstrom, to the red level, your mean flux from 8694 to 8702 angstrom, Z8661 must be 45.6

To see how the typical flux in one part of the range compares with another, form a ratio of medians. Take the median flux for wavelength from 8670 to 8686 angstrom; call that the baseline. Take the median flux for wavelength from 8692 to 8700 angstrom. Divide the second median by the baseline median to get 0.98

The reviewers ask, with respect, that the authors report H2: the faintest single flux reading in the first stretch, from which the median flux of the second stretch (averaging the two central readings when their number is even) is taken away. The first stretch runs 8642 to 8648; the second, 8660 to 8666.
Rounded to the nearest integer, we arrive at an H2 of 5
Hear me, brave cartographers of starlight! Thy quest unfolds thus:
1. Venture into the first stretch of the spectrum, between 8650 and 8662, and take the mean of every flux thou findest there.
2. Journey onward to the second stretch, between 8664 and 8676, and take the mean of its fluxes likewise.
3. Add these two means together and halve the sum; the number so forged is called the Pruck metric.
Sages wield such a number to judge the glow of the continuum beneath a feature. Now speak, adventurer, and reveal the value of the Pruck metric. 23.2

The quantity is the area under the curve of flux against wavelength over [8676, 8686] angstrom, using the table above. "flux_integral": 255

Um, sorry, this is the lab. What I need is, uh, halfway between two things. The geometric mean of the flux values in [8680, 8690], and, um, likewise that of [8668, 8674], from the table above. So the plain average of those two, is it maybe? 24.8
